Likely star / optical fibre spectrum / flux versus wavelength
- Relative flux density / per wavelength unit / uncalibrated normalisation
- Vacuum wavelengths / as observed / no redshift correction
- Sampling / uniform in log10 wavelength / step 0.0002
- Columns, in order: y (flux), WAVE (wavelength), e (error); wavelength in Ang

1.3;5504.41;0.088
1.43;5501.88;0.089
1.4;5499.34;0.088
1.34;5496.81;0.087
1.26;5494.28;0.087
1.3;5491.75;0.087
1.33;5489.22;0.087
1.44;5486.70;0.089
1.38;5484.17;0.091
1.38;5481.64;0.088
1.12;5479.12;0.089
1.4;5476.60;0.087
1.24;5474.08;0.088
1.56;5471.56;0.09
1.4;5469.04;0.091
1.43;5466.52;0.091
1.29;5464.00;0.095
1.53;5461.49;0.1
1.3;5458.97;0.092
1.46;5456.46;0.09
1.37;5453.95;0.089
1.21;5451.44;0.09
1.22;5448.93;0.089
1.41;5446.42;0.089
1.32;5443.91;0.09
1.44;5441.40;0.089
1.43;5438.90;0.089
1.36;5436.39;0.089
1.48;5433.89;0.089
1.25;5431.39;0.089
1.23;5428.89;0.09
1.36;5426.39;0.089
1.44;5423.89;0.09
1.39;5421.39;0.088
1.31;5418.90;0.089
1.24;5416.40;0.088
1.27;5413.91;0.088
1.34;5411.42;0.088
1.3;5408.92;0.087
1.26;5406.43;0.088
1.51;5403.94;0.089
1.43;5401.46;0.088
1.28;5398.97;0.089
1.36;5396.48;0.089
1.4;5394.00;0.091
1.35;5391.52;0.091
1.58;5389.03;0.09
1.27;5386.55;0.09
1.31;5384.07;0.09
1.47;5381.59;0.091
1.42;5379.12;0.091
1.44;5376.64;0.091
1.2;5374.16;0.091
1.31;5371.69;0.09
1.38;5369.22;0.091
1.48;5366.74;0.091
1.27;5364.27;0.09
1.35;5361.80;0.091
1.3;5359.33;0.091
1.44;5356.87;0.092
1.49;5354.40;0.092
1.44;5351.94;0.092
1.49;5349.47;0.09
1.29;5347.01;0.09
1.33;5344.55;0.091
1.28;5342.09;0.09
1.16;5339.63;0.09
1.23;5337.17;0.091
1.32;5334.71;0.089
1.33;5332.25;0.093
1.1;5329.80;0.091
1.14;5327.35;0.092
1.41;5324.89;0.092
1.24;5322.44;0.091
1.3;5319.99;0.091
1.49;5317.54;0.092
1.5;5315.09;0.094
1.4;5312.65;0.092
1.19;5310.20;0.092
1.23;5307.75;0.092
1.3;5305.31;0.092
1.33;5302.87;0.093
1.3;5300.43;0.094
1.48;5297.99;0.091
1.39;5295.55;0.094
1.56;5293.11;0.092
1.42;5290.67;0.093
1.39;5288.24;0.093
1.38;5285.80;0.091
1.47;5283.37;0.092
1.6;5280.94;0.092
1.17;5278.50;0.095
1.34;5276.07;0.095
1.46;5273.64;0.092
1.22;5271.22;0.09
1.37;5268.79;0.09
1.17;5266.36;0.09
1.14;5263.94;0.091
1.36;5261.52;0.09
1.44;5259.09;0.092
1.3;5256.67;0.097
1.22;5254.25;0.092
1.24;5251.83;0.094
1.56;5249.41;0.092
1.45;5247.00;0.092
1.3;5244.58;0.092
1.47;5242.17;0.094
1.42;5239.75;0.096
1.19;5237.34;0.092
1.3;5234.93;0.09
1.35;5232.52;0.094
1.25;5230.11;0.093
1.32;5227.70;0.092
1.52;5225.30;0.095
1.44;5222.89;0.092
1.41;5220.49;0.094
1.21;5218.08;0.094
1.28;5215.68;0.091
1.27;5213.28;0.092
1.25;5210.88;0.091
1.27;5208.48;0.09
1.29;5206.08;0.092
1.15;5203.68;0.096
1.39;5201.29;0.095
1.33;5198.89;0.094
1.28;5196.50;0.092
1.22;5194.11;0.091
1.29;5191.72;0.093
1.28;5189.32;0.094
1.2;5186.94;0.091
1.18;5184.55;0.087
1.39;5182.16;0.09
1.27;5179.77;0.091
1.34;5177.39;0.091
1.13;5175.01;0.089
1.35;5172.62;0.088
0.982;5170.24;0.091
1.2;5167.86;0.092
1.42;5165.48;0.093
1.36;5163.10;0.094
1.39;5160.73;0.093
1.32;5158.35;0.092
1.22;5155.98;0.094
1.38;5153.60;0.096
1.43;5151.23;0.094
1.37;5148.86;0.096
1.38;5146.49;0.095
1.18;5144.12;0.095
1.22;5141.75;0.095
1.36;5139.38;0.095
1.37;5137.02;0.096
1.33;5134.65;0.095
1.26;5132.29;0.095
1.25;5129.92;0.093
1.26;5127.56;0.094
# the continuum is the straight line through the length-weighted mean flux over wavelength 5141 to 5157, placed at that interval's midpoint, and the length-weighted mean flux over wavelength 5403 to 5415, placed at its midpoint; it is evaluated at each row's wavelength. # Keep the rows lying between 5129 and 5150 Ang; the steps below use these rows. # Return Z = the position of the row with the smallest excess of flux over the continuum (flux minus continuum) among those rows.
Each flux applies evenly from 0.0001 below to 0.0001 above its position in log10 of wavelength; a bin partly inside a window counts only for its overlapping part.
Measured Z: 5144.12 Ang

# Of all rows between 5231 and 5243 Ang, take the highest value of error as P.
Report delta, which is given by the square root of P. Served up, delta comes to 0.310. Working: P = 0.0960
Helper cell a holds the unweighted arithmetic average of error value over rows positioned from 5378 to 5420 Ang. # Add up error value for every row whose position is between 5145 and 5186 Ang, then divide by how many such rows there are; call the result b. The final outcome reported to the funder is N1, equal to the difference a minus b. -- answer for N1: -0.0029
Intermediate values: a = 0.0892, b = 0.0921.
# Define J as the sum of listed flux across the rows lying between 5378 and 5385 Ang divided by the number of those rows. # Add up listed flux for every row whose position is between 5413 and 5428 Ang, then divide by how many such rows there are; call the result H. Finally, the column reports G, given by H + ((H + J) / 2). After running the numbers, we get 2.70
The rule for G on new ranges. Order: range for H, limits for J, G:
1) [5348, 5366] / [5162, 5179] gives 2.72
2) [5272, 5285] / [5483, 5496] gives 2.78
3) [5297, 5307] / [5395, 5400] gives 2.69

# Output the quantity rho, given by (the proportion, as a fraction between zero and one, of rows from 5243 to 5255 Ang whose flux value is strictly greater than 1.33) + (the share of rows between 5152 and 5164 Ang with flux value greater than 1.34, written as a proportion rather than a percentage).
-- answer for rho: 1.00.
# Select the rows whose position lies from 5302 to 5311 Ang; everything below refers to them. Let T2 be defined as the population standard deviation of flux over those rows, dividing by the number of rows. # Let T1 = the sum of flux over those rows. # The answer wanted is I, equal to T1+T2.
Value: 5.11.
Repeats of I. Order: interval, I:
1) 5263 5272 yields 4.99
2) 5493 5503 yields 5.49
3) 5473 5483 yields 5.25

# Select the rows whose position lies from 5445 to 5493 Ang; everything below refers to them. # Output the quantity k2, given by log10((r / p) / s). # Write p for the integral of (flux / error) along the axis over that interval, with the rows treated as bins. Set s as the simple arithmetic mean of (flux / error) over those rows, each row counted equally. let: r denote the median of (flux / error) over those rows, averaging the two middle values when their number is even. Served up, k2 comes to -2.85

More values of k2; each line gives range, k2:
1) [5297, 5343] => -2.81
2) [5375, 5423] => -2.87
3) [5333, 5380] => -2.84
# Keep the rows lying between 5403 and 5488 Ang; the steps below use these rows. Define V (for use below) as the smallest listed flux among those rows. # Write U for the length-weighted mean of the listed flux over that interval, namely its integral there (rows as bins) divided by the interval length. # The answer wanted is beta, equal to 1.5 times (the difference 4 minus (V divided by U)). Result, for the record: 4.76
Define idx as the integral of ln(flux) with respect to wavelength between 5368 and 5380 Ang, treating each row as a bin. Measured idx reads 3.56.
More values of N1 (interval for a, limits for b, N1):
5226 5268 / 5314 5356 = 0.0013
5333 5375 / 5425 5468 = 0.0002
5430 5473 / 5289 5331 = -0.0016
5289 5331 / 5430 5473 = 0.0016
